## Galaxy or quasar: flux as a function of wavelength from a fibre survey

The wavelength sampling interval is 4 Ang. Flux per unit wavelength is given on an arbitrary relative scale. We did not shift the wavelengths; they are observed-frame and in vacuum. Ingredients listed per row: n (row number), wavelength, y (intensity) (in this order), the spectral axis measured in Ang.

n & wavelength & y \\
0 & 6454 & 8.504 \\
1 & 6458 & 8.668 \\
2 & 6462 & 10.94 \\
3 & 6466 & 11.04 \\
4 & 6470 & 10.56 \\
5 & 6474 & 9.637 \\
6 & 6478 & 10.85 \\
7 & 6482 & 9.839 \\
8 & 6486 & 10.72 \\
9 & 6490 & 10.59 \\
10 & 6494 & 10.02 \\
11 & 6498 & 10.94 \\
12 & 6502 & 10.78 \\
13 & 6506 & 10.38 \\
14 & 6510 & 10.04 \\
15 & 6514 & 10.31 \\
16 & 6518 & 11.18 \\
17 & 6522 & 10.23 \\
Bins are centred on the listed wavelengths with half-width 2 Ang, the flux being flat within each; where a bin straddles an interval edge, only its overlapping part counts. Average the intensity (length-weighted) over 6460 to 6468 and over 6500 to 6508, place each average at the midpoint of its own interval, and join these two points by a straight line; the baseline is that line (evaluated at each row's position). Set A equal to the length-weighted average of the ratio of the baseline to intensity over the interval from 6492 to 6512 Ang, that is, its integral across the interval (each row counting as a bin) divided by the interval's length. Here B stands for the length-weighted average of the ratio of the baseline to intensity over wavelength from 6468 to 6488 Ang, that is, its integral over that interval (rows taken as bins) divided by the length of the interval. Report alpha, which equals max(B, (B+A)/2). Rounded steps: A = 1.02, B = 1.05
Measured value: 1.05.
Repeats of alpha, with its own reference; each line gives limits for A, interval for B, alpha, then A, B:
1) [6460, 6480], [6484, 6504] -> 1.02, 1.03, 1.01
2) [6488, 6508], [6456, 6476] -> 1.09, 1.01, 1.09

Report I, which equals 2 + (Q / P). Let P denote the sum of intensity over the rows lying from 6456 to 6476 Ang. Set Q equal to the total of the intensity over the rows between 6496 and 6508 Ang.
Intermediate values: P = 51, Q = 32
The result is 2.63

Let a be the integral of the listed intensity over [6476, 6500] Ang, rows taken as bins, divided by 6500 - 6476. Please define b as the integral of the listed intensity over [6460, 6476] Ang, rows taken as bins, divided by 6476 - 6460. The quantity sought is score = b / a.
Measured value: 1.00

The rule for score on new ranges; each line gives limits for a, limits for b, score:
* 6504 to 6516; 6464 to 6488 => 1.02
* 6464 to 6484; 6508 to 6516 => 0.98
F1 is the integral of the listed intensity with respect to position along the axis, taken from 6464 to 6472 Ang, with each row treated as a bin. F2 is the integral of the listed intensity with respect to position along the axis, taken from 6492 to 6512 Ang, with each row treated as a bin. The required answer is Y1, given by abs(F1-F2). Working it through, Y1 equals 122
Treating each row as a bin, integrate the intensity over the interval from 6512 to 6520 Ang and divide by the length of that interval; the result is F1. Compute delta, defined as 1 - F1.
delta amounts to -9.7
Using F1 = 10.7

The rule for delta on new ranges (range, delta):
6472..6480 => -9.2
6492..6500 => -9.5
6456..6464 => -8.8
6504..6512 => -9.2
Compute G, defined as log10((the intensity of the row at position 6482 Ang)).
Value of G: 0.99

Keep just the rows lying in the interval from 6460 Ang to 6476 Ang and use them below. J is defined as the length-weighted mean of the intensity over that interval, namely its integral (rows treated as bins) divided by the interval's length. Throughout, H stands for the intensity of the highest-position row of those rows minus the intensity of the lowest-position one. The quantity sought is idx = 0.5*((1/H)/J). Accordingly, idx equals -0.04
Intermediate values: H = -1.3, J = 10.5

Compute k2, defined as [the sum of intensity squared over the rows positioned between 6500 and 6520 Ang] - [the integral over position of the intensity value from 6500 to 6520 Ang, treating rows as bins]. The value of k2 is 345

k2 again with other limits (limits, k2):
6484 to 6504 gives 351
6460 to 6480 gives 352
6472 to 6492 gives 328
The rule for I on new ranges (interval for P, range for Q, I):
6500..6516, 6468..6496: 3.74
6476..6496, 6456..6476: 2.98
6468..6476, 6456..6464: 2.97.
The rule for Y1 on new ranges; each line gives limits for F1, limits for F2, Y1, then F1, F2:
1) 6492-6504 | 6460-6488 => 167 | 127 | 294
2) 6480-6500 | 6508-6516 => 127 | 208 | 81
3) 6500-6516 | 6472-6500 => 124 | 166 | 290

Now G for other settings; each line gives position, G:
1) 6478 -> 1.04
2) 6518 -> 1.05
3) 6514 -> 1.01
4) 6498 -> 1.04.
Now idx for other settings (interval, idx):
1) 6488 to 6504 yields 0.25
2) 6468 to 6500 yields 0.13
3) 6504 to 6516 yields -0.70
